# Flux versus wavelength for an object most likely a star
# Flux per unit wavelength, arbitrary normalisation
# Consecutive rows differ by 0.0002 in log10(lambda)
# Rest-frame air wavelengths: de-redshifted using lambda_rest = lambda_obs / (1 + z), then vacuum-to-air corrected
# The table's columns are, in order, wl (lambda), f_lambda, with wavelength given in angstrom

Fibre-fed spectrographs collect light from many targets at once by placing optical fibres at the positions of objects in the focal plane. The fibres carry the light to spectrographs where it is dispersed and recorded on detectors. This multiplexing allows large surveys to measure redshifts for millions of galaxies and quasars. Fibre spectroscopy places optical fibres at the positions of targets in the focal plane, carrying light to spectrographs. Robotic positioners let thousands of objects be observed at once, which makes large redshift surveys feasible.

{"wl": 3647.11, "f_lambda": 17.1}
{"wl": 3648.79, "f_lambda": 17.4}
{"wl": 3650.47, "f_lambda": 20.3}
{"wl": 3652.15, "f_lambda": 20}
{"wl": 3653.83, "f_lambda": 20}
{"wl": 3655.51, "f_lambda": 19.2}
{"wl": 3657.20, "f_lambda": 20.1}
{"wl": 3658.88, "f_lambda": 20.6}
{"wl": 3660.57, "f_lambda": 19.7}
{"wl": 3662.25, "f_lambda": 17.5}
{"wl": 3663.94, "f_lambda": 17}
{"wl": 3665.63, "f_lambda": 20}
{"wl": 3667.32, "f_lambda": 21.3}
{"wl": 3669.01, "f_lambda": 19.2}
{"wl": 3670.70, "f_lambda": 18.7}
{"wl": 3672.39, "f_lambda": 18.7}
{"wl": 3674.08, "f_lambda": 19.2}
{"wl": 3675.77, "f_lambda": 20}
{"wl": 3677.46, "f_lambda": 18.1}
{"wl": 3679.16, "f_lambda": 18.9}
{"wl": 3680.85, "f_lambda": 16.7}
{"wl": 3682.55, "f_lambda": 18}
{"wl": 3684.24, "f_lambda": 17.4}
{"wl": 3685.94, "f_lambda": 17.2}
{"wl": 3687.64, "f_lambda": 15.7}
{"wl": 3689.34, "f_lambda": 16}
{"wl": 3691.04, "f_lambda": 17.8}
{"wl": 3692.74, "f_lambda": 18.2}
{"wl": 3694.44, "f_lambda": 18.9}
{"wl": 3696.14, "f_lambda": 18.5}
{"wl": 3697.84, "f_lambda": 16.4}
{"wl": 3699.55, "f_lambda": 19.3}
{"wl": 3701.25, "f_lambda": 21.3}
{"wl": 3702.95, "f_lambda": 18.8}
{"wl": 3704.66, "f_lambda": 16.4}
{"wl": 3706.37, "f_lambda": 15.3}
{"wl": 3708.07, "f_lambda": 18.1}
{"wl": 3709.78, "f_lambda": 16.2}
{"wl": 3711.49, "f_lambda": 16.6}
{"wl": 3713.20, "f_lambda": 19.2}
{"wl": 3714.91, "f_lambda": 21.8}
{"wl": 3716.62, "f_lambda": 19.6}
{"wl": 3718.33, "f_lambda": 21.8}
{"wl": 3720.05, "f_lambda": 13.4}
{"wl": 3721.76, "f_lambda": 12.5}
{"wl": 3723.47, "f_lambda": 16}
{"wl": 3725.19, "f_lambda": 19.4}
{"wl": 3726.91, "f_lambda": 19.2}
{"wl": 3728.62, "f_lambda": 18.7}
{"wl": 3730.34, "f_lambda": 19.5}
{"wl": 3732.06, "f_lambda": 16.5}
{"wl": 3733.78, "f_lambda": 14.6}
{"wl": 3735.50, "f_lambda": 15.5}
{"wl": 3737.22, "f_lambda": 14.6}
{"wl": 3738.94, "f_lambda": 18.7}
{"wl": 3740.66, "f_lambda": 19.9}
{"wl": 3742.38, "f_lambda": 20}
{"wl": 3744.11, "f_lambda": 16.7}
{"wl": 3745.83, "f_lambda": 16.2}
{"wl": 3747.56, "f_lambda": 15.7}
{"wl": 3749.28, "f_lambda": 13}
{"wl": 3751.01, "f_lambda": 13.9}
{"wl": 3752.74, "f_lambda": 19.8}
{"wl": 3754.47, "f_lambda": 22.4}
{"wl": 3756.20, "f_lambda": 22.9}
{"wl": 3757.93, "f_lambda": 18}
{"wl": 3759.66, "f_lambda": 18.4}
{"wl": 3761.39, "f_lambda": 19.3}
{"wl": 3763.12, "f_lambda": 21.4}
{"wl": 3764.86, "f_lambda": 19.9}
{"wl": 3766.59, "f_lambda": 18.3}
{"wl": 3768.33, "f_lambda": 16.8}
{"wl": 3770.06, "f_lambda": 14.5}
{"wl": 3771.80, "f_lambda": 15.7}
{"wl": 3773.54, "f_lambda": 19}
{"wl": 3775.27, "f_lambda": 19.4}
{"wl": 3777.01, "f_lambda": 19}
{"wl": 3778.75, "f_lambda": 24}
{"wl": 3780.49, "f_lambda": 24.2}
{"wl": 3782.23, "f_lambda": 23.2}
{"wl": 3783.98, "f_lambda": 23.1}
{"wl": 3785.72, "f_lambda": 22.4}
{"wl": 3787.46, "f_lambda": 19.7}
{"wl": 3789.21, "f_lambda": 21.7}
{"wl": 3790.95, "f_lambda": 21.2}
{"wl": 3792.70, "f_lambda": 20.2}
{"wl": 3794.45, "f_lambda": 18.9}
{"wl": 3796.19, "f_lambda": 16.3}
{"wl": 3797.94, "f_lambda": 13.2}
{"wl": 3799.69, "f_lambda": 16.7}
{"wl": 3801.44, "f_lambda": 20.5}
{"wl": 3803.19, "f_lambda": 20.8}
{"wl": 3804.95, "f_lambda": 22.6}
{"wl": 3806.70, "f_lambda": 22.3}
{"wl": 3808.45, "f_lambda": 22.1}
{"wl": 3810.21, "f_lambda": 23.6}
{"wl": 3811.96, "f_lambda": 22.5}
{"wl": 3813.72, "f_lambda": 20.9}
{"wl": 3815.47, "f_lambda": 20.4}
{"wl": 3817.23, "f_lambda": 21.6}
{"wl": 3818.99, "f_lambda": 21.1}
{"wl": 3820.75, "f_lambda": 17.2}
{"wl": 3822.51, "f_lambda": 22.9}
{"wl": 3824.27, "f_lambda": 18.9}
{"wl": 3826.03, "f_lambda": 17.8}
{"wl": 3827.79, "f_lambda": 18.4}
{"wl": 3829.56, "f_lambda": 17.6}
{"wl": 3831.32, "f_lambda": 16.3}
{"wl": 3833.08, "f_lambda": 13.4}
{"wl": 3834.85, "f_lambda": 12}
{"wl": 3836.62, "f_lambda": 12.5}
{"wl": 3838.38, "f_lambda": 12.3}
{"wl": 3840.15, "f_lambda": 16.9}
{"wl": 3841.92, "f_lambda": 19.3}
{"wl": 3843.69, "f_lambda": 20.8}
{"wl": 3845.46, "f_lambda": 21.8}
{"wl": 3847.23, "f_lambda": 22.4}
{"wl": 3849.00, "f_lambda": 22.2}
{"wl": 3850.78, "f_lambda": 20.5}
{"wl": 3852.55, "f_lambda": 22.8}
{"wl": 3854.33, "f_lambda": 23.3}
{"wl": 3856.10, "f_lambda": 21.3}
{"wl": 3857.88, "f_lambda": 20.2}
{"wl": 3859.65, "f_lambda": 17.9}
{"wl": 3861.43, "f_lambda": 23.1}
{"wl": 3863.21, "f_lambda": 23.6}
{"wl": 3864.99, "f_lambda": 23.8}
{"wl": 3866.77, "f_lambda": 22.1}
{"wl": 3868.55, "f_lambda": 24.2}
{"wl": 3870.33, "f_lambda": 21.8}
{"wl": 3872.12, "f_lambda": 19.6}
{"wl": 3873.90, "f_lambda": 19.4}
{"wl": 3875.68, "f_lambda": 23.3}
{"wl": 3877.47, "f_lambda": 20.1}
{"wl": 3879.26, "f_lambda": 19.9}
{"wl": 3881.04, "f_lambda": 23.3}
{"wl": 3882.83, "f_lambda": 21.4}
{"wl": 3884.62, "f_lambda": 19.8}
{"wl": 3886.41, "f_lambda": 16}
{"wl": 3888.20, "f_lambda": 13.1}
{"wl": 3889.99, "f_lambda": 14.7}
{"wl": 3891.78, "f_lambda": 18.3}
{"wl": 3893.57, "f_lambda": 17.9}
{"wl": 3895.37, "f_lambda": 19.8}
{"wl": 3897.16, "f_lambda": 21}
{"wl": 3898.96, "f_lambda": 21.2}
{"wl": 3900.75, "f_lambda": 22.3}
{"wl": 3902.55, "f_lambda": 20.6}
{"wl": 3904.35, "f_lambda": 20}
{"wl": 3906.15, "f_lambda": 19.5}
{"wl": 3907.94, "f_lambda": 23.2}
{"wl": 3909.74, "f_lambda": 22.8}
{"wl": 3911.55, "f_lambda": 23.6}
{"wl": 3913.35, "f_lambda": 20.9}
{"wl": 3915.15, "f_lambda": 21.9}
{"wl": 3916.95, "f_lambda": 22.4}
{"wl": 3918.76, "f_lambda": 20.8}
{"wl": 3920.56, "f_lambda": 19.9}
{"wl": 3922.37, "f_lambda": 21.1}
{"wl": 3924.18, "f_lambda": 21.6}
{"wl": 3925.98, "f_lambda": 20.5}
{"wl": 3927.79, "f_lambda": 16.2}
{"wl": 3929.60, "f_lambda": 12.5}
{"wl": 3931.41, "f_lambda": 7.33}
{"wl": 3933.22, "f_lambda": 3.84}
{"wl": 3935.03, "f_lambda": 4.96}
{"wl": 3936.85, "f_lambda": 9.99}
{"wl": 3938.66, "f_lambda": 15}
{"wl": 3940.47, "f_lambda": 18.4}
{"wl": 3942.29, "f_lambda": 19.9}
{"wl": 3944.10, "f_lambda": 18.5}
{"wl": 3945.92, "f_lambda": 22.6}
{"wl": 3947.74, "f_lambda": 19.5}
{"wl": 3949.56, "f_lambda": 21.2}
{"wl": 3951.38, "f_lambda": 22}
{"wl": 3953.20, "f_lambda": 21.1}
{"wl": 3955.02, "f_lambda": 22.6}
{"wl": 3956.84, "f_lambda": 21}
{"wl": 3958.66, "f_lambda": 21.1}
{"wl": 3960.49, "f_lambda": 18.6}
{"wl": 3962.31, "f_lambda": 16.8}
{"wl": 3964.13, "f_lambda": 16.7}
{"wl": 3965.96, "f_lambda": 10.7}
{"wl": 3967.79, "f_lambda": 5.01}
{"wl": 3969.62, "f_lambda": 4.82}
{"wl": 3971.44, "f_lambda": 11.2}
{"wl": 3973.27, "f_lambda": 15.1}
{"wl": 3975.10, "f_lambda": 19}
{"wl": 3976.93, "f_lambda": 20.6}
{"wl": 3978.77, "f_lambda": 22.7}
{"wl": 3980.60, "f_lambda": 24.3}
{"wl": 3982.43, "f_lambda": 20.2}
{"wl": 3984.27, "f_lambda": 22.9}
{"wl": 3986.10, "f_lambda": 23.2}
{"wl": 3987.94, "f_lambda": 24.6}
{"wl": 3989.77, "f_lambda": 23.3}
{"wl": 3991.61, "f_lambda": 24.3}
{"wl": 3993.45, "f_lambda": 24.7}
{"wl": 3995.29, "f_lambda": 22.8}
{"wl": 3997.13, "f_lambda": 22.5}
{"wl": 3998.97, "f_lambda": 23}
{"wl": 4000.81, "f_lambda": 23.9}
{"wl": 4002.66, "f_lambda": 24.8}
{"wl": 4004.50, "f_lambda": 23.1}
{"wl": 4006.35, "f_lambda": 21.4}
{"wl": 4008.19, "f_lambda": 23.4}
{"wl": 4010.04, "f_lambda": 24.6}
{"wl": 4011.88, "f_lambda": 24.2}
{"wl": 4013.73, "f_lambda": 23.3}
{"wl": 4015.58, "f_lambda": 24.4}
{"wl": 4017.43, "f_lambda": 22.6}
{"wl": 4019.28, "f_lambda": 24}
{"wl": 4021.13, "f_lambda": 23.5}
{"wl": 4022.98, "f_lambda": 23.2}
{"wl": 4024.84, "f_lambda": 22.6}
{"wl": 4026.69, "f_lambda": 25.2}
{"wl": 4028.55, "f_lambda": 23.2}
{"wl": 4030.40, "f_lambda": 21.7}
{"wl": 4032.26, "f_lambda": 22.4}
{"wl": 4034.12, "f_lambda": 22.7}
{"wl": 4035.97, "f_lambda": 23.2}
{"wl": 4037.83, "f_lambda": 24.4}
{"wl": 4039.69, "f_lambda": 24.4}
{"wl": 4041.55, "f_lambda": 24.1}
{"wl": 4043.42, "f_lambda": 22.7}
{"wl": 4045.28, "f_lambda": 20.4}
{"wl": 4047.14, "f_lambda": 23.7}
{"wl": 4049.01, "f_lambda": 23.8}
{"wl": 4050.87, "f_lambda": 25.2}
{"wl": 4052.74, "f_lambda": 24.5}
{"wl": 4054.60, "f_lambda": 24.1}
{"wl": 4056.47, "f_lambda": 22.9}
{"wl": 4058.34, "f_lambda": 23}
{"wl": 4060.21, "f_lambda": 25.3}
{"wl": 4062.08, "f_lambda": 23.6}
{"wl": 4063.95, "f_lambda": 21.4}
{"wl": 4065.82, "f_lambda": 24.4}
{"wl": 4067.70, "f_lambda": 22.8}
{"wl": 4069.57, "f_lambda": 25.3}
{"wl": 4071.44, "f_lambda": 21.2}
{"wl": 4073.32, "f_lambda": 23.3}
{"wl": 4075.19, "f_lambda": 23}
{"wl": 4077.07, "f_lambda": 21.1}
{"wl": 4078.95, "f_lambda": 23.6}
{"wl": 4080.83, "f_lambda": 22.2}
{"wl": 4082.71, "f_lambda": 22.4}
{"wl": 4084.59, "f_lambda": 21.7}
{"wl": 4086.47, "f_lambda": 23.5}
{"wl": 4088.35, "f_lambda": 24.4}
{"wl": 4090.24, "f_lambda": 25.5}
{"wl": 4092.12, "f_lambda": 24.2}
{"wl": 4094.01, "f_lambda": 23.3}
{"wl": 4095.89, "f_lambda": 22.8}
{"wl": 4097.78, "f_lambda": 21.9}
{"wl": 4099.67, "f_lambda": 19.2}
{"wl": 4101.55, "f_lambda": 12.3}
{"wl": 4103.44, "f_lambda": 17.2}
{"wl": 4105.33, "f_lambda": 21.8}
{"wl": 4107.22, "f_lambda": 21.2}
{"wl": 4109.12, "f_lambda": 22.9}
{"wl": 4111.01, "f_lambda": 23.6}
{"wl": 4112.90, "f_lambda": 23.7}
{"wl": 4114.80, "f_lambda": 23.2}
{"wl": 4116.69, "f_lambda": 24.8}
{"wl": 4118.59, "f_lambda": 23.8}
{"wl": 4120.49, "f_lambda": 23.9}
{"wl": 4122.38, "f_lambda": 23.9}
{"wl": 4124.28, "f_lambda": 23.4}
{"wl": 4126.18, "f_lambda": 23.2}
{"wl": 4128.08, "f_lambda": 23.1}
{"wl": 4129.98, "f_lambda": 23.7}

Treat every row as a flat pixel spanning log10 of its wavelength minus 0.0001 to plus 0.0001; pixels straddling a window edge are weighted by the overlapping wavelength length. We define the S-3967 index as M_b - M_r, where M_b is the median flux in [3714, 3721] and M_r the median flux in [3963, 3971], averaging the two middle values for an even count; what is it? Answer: 13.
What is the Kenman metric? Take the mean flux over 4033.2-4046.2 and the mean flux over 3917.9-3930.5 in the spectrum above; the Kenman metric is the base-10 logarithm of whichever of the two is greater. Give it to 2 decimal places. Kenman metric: 1.36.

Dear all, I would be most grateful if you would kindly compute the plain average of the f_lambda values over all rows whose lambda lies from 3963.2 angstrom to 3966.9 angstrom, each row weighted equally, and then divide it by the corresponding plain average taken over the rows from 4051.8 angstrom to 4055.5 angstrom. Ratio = 0.56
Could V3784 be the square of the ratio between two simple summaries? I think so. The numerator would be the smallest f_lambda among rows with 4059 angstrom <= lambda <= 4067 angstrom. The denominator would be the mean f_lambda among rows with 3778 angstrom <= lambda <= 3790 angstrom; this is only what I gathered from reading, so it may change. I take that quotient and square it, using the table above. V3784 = 0.90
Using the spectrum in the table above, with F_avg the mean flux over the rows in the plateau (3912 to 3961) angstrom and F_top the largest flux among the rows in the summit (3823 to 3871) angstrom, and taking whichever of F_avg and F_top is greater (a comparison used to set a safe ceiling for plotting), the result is 24.2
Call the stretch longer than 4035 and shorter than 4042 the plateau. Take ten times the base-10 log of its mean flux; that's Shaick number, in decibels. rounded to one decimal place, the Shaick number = 13.8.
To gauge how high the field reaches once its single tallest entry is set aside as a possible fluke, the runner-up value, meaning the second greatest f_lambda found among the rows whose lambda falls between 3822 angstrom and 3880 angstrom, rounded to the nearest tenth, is 23.8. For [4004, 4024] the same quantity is 24.4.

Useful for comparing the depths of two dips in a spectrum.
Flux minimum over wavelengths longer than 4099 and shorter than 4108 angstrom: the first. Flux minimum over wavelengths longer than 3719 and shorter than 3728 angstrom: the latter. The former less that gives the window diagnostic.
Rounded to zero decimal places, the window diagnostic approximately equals 0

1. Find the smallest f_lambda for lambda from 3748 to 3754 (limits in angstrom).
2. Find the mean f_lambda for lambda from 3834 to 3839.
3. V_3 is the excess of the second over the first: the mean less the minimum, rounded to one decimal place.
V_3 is -0.7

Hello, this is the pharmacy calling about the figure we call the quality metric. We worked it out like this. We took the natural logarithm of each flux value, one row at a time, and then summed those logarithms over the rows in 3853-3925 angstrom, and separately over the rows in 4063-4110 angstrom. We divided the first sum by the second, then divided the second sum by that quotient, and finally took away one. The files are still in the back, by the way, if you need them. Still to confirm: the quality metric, 48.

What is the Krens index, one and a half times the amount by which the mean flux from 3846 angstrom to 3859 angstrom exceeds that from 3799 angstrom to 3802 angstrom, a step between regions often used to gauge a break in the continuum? 4.8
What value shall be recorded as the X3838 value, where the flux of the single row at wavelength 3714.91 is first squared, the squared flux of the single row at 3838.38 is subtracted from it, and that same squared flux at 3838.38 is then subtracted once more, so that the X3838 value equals 173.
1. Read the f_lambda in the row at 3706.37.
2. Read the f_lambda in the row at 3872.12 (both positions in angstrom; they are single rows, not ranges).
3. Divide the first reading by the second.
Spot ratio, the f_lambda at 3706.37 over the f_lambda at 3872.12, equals 0.78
